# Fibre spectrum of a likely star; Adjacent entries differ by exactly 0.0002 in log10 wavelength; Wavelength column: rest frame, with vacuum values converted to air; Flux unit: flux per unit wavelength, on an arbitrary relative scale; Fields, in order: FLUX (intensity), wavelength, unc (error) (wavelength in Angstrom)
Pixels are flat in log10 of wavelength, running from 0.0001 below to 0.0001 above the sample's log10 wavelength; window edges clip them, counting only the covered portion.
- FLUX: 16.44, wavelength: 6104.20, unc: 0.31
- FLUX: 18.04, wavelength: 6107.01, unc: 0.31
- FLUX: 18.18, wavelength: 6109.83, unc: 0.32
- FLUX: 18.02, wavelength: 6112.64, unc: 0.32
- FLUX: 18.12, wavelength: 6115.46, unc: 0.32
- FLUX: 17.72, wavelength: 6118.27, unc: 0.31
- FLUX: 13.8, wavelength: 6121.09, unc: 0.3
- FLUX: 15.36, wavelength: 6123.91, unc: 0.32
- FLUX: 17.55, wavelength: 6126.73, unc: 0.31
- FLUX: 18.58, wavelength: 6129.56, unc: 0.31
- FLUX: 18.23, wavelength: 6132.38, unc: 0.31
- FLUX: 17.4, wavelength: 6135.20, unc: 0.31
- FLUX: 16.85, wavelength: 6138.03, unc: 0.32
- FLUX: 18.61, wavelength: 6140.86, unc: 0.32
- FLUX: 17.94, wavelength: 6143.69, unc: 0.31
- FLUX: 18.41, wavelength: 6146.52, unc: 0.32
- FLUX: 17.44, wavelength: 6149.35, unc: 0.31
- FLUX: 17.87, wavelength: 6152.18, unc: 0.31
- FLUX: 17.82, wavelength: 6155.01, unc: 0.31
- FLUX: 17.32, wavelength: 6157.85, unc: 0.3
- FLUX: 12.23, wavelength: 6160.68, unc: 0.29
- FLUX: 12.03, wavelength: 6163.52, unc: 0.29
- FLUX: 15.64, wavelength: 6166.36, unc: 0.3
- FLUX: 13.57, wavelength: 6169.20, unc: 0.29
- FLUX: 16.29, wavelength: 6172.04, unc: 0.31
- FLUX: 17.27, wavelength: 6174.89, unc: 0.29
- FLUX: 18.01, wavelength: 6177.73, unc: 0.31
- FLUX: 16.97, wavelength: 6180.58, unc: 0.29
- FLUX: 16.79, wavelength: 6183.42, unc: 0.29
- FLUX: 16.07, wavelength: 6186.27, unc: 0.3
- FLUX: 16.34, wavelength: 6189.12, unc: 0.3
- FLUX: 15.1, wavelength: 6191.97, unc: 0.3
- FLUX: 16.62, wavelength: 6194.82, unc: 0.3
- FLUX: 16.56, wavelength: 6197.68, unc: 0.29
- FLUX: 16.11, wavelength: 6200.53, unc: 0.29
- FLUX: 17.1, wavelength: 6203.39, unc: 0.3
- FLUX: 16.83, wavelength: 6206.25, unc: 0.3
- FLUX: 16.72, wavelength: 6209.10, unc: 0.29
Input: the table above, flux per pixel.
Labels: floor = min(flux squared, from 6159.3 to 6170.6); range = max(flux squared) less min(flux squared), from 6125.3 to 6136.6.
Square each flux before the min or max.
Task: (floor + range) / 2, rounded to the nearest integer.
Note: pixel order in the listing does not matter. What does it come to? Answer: 94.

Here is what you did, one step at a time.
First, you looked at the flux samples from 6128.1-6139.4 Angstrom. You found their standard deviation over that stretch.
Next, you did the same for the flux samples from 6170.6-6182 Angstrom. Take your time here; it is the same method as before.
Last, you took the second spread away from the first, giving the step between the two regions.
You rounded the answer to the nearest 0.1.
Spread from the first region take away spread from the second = 0.1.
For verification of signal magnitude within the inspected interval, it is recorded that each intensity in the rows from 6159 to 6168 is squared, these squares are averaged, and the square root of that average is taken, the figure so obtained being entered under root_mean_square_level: 13.4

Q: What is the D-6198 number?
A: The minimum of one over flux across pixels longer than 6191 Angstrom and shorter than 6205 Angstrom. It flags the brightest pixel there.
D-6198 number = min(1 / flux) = 0.058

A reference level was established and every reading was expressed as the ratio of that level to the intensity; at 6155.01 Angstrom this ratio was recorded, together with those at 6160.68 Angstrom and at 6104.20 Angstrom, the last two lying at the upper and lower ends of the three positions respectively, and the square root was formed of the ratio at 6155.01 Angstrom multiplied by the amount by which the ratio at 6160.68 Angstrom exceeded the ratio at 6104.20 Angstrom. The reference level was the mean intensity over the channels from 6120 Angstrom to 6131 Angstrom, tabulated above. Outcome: 0.56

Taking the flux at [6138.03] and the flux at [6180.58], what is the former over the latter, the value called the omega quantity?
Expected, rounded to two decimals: 0.99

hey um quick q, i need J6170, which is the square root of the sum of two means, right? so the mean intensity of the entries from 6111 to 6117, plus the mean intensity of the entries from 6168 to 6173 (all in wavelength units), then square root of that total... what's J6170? 5.74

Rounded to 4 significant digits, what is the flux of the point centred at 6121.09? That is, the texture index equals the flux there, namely 13.80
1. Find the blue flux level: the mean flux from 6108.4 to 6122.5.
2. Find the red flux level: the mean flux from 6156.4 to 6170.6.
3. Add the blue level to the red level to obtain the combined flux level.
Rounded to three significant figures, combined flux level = 31.3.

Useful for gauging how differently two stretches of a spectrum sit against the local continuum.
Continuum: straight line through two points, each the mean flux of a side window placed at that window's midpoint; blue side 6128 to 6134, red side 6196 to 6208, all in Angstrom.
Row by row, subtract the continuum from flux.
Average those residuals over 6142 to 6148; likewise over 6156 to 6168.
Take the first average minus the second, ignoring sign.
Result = 3.4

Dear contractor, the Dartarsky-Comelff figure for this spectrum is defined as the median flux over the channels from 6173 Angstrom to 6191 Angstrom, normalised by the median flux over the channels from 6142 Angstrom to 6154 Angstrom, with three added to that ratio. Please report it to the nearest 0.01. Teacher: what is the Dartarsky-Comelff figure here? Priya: 3.94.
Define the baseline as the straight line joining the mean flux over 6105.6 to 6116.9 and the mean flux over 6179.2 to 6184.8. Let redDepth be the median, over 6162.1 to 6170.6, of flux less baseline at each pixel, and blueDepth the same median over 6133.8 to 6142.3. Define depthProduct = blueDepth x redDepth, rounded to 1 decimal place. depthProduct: 1.0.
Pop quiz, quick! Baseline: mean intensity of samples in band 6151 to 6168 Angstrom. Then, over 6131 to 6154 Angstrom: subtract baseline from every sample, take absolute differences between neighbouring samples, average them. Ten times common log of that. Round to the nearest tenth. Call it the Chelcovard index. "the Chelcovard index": -0.9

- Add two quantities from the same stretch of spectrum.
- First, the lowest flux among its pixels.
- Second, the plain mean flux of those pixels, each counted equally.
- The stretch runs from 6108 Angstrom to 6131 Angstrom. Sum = 31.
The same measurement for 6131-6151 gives 35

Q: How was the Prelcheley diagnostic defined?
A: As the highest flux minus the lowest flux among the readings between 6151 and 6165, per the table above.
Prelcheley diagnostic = 5.84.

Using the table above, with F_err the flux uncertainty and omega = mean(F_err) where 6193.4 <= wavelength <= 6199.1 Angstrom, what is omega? 0.295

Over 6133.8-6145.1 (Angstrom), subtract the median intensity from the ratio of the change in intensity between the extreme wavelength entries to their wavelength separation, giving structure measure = -17.6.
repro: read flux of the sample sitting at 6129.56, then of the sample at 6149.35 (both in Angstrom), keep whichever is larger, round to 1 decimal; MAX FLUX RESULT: 18.6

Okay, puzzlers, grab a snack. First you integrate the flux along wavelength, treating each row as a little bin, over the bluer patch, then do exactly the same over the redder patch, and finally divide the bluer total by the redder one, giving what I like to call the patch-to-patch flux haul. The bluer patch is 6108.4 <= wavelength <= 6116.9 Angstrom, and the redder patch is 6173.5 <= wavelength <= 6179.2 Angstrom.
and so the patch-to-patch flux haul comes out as 1.5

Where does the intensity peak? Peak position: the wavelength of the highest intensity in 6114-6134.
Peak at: 6129.56 Angstrom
